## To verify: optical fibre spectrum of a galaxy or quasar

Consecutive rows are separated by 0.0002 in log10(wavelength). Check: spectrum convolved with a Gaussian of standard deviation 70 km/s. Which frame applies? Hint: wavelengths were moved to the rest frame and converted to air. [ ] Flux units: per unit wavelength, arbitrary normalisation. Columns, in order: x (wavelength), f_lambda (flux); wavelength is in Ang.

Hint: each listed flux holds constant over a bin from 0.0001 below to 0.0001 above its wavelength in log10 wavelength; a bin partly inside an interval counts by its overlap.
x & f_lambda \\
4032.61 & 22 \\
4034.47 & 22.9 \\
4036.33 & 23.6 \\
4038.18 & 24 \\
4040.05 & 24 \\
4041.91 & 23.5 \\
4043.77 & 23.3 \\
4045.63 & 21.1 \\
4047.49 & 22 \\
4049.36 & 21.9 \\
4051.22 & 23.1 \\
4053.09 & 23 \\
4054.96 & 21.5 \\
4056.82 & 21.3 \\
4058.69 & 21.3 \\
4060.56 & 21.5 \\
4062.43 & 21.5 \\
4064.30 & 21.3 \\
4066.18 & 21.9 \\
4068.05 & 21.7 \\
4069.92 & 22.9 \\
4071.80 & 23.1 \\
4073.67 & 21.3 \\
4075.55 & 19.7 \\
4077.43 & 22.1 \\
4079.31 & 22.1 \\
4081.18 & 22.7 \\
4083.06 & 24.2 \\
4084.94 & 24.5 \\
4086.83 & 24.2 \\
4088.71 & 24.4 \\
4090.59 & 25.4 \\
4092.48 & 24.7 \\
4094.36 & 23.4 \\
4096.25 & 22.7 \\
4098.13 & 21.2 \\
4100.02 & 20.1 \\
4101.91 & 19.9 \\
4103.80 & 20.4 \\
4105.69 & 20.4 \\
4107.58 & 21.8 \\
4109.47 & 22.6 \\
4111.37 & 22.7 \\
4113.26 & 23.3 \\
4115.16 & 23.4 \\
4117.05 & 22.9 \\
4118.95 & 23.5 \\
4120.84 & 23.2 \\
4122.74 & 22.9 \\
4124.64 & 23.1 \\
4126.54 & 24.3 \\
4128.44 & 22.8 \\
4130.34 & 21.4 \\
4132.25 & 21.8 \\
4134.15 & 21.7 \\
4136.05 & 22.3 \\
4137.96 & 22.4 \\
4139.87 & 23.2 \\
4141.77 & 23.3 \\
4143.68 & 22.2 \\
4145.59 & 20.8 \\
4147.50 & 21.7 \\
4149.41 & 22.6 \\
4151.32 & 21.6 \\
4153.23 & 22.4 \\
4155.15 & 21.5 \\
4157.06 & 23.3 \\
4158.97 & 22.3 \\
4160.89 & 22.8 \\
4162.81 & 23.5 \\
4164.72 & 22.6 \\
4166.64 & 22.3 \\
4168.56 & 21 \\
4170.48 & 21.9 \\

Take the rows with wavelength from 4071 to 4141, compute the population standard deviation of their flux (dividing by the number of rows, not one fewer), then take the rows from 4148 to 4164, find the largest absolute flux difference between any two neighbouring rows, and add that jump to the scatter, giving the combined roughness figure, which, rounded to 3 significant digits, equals 3.18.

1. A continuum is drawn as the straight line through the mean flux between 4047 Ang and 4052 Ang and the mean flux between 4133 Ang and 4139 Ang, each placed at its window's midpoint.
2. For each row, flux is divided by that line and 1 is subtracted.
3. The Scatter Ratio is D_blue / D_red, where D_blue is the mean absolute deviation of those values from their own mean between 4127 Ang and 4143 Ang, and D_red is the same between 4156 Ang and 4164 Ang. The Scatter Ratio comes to 1.33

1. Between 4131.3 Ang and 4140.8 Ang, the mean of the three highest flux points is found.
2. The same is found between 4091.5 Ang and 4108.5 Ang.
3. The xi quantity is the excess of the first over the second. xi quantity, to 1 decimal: -1.0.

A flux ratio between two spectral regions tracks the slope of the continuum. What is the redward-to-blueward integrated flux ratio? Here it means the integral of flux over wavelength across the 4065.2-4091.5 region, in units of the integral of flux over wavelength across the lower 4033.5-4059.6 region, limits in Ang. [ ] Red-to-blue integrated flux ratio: 1.02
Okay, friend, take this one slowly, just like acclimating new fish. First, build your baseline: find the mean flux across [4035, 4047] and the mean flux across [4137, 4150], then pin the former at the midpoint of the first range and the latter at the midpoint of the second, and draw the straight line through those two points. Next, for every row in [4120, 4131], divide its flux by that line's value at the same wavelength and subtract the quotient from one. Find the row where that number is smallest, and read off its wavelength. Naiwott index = 4126.54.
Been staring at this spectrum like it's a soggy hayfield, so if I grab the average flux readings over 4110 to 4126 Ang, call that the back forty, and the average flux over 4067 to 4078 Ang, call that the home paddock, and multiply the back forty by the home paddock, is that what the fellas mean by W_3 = 504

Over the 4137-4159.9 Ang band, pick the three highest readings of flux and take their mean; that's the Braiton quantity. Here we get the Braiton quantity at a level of 23.3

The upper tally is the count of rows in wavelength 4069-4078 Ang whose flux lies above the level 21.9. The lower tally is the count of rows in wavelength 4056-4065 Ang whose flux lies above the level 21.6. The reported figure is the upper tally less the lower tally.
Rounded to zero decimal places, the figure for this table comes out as 3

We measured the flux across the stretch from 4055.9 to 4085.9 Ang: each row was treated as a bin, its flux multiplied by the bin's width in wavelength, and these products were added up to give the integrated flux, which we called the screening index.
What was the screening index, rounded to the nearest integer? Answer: 662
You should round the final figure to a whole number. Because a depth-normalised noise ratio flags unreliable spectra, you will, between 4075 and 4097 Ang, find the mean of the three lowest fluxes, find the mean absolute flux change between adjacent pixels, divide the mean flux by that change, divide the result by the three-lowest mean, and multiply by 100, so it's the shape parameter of 134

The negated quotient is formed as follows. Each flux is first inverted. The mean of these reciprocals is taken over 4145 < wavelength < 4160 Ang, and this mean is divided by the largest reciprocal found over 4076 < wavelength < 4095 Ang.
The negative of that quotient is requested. -1.00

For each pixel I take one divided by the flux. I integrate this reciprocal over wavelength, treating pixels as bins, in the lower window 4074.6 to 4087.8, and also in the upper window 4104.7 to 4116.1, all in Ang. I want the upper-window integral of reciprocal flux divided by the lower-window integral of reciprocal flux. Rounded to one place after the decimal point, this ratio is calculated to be 0.9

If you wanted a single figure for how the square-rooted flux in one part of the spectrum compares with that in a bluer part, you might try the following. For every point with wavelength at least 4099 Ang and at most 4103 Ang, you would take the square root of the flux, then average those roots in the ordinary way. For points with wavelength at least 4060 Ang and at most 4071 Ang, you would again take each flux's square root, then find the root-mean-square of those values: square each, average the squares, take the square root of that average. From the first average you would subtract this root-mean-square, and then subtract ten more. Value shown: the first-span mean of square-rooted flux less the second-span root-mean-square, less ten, -10.2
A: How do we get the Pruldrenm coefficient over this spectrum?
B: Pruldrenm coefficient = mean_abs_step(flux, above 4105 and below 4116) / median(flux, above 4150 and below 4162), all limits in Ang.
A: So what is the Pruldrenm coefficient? 0.027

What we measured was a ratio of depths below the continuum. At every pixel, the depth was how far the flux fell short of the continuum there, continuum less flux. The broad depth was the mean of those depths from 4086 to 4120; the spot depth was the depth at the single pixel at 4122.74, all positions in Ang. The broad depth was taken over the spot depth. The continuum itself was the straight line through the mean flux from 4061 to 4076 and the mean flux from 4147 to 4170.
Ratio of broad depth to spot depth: 0.8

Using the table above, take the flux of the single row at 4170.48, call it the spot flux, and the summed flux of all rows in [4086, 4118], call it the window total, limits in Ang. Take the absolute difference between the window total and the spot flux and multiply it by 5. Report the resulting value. 1808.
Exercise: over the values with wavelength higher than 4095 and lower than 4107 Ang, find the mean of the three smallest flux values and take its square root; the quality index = 4.49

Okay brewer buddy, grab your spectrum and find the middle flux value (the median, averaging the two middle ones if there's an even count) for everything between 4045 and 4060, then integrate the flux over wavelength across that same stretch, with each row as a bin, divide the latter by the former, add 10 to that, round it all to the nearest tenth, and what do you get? 25.1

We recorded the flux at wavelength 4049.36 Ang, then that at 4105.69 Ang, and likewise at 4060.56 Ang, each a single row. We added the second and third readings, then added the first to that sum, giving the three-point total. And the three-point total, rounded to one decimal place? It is 63.8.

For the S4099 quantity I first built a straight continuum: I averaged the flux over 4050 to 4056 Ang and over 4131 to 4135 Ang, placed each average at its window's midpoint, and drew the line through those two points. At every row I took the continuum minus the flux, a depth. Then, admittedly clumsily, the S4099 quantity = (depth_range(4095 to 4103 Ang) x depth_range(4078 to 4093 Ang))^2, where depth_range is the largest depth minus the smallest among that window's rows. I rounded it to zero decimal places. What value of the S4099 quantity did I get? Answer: 88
